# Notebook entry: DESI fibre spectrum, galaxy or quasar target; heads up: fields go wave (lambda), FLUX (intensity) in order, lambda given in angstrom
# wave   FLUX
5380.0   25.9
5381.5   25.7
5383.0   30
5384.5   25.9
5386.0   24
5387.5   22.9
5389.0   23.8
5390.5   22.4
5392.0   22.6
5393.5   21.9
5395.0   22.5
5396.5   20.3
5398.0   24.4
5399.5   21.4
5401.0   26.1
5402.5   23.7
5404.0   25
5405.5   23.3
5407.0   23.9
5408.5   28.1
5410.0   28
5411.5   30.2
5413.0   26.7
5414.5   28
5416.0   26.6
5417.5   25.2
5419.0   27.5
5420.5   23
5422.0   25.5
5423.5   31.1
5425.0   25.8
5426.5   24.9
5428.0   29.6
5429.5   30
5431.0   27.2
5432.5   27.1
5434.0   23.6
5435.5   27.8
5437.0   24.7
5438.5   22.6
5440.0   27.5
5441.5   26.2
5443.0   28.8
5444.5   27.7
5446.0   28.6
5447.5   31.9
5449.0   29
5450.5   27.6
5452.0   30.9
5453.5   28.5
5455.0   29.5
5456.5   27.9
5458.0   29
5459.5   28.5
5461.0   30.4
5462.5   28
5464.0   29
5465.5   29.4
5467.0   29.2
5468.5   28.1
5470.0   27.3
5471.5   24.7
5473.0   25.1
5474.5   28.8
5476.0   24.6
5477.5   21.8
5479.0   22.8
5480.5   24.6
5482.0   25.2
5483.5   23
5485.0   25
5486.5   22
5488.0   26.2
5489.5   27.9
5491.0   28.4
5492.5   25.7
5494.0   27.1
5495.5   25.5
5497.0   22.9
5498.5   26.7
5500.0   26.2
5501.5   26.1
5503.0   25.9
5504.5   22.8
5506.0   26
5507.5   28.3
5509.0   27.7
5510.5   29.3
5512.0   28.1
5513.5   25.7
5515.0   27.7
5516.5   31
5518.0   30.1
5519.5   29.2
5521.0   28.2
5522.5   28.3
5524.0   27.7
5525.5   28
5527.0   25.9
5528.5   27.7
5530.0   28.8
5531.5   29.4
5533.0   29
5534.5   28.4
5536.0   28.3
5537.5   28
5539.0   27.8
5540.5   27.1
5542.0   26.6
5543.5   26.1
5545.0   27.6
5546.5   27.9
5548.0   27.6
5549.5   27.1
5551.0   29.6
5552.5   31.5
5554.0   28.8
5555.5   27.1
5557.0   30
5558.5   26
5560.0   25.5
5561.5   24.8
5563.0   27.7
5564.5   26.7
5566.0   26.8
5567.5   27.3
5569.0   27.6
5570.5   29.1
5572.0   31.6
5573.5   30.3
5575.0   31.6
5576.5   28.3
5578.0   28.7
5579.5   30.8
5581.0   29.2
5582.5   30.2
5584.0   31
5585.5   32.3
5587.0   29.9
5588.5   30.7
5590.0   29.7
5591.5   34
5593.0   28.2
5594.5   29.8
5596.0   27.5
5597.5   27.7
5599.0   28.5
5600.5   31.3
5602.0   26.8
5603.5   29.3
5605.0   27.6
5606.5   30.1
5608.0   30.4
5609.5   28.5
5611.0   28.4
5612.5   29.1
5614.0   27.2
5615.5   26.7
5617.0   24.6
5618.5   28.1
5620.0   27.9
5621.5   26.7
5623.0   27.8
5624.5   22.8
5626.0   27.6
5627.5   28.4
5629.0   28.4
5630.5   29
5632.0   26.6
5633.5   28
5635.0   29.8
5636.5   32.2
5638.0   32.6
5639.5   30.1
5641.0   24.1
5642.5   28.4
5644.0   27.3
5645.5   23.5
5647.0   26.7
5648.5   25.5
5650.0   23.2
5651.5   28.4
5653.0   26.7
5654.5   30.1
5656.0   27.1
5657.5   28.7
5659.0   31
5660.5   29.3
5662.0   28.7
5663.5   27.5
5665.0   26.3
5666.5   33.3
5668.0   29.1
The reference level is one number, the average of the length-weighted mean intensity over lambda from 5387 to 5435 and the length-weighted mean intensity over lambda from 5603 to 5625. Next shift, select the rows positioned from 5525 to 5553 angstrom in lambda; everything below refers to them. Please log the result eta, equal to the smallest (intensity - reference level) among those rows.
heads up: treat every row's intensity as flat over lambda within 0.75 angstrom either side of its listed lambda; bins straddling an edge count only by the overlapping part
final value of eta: -0.7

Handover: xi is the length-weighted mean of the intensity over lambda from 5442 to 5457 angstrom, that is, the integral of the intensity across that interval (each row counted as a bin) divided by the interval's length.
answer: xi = 29.0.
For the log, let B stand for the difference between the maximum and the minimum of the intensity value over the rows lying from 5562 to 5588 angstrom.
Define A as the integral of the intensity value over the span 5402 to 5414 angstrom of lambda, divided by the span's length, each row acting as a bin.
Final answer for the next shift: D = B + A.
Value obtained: 31.8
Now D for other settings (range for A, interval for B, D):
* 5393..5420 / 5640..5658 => 32.1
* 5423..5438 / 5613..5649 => 36.8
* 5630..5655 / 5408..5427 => 35.8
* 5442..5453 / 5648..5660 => 36.9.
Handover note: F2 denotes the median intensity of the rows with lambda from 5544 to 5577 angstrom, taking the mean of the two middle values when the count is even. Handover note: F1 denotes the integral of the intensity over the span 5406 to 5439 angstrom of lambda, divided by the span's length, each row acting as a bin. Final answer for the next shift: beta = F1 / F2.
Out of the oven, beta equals 0.965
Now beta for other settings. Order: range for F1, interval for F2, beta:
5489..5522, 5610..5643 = 0.967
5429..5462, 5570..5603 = 0.936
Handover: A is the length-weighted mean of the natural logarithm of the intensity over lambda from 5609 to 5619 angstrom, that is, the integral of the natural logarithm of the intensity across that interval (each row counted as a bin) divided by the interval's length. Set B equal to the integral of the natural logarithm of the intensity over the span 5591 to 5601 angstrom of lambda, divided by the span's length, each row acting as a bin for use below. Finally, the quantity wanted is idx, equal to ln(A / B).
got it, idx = -0.02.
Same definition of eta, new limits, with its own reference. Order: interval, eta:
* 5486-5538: -4.6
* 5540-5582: -1.8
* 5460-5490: -4.8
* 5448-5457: 1.0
